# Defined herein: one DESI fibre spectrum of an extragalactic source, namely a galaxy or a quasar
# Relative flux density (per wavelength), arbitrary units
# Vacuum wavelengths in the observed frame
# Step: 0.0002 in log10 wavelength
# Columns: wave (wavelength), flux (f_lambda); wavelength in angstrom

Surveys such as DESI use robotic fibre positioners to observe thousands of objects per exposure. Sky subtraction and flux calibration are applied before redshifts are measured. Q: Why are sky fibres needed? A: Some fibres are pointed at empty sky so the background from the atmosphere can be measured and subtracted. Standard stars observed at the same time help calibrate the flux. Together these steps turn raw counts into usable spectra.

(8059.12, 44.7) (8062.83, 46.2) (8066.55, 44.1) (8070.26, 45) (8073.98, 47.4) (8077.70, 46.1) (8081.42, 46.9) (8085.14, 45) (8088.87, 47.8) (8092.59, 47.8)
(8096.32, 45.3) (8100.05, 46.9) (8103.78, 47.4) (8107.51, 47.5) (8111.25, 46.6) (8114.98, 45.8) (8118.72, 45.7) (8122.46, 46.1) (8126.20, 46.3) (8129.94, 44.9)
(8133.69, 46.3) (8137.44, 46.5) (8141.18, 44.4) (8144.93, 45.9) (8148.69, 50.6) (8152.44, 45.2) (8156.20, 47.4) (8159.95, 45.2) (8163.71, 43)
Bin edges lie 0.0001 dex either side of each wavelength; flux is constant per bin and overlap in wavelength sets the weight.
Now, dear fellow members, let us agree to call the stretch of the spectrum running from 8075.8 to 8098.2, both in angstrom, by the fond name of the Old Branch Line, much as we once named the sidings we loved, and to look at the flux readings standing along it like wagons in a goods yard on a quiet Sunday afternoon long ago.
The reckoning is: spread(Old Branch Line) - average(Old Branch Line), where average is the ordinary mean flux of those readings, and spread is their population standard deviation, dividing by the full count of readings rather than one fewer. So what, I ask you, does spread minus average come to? -45.4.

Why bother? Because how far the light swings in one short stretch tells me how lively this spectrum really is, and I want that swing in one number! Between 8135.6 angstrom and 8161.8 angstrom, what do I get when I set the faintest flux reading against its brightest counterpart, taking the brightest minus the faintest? 6.2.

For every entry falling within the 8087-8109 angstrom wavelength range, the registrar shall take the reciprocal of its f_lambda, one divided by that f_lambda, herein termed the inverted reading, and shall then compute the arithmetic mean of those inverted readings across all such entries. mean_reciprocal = 0.0212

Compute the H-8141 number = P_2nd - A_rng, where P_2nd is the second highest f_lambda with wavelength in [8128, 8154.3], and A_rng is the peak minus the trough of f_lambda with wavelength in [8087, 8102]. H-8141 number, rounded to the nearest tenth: 44.0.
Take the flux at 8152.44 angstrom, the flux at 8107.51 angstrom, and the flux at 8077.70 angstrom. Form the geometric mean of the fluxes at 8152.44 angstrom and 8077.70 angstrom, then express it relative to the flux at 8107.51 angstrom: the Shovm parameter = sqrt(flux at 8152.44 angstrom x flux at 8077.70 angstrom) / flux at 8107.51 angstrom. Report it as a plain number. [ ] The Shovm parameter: 0.96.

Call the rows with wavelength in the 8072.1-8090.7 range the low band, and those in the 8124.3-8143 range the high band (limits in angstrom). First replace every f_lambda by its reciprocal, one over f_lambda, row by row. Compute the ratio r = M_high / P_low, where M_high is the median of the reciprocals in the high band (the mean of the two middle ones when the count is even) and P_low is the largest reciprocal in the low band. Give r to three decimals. 0.972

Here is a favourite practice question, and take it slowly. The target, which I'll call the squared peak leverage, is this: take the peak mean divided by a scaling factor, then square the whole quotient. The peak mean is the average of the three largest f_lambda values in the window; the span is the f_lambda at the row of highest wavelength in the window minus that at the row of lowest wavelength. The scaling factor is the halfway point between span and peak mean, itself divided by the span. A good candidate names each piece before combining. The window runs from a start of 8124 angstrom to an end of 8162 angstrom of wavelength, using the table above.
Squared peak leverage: 5.1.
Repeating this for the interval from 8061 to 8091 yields 9.6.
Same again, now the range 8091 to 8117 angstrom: 17.4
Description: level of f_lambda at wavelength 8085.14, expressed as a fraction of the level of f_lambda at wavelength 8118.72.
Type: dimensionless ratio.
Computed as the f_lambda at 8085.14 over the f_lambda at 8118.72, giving 0.985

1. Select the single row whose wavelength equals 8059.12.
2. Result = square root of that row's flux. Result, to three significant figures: 6.69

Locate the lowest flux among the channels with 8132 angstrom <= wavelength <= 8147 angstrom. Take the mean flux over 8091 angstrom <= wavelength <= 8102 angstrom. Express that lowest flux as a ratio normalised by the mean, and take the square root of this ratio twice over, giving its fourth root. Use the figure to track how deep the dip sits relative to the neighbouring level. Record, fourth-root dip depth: 0.988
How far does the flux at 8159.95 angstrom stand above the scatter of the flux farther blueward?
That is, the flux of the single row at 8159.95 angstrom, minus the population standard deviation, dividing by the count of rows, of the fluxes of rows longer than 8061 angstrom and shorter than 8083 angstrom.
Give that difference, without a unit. 44.1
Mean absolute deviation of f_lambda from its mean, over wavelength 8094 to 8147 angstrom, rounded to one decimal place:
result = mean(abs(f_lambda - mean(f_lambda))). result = 0.7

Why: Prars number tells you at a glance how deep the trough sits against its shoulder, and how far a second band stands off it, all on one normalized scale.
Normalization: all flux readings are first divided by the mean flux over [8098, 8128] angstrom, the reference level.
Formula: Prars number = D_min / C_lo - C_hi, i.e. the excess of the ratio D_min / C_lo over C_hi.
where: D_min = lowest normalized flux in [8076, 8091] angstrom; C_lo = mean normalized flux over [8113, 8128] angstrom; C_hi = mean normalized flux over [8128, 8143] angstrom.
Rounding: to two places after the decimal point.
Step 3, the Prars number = 0.00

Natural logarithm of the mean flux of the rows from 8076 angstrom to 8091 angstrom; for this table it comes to 3.84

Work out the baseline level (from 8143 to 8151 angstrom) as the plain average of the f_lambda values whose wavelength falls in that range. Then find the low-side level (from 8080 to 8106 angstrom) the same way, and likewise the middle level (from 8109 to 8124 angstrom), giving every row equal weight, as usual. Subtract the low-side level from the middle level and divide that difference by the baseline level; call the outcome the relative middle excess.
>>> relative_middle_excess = -0.014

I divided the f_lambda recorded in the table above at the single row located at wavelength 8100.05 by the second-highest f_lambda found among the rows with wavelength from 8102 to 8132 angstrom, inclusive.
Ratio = 0.989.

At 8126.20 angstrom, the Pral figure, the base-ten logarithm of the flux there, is 1.67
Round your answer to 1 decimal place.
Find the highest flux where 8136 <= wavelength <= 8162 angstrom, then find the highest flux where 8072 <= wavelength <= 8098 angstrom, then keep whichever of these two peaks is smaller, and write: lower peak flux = 47.8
